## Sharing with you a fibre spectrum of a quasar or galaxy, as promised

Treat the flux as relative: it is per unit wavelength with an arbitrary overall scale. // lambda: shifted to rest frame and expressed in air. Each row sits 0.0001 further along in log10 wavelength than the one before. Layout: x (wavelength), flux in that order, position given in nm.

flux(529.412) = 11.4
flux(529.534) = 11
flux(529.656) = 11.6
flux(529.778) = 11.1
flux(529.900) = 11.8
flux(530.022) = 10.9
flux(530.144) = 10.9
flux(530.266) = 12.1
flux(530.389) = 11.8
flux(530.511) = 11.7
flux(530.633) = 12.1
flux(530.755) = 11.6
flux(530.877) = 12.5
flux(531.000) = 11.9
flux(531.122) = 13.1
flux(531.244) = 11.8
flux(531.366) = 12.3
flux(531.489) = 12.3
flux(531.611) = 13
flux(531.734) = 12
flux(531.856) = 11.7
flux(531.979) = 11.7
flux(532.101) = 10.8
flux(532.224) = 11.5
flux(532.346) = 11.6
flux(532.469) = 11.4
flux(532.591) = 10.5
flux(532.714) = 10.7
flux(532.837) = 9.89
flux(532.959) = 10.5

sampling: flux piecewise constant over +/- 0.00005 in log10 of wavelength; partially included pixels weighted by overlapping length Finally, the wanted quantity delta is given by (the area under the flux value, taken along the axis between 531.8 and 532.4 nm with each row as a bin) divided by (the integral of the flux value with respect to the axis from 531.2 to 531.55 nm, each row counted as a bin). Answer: 1.6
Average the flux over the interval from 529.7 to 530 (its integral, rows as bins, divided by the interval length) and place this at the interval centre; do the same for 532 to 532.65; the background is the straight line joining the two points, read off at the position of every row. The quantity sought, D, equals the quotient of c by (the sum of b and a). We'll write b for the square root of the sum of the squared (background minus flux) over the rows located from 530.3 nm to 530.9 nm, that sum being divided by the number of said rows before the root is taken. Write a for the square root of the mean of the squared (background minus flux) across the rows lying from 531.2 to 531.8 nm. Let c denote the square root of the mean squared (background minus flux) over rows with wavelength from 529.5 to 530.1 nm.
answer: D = 0.21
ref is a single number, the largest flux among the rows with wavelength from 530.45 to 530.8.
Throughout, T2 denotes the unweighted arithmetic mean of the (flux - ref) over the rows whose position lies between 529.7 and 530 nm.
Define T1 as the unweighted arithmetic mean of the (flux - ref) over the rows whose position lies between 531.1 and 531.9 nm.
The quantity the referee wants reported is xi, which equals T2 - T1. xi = -0.9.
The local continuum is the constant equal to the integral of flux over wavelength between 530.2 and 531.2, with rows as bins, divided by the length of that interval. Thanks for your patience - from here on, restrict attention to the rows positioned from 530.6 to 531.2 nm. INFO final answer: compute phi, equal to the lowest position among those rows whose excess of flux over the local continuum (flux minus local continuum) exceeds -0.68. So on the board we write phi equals 530.633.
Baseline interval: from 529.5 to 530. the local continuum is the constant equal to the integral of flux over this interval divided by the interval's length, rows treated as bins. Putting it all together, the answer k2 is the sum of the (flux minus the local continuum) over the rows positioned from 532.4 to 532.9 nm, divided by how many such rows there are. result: -0.7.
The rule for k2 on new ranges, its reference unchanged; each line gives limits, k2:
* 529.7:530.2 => -0.2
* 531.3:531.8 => 1.0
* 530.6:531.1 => 0.7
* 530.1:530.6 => 0.3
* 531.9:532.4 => 0.0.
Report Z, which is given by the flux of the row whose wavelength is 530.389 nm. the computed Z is 11.8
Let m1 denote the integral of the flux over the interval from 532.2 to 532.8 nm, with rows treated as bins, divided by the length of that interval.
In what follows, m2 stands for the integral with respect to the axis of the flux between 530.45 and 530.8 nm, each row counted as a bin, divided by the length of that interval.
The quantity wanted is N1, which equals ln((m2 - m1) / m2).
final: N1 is -2.8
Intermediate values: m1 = 11.07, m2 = 11.82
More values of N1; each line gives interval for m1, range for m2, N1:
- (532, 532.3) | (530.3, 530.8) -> -3.1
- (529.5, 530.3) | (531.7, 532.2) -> -4.1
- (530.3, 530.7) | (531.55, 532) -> -3.9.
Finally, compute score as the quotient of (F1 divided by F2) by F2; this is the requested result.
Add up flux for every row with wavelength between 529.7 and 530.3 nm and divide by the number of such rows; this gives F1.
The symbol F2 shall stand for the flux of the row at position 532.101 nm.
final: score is 0.097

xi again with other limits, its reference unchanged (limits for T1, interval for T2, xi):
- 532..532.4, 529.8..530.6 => 0.2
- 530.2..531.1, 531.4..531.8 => 0.5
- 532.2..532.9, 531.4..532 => 1.2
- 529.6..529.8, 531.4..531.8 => 1.1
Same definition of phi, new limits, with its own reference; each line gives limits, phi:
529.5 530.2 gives 529.656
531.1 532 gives 531.122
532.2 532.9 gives 532.224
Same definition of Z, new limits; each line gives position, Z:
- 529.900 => 11.8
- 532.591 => 10.5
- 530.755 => 11.6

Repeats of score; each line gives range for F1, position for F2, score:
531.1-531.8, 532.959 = 0.113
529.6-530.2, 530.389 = 0.081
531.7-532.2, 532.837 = 0.118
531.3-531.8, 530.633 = 0.085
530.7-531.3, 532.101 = 0.104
